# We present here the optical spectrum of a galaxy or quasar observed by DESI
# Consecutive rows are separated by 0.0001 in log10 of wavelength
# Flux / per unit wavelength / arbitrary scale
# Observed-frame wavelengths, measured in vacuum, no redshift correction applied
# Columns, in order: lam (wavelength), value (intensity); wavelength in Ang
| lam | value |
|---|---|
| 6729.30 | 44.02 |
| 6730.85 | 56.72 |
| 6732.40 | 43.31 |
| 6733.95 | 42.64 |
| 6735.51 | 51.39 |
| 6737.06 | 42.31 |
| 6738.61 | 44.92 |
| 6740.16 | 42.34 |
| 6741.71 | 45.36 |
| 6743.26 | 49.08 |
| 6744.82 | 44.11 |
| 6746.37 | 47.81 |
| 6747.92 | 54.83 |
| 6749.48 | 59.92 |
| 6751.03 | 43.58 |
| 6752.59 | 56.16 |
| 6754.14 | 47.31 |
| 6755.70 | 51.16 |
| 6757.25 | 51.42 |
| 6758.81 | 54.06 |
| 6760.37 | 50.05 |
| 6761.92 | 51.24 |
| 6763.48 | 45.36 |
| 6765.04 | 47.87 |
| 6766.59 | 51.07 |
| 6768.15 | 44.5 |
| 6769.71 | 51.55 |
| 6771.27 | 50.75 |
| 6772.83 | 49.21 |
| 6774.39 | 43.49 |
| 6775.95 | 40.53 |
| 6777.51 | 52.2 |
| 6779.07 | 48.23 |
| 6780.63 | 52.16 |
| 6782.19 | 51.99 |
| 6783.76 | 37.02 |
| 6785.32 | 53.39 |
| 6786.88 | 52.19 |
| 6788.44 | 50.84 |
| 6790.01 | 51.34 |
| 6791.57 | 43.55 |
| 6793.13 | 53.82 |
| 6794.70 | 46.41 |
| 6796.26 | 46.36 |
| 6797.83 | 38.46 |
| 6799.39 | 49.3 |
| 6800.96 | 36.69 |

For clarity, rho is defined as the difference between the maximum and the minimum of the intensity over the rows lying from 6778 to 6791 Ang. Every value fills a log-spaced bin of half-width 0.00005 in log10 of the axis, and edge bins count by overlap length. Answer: 16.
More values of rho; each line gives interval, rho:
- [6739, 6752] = 18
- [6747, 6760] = 16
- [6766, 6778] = 12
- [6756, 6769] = 10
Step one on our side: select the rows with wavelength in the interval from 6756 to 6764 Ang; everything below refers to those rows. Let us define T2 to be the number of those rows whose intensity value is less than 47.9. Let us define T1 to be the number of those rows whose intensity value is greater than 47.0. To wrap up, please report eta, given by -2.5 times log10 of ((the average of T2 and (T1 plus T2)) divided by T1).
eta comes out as 0.3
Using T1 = 4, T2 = 1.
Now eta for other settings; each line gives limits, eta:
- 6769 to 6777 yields -0.2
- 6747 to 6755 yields 0.0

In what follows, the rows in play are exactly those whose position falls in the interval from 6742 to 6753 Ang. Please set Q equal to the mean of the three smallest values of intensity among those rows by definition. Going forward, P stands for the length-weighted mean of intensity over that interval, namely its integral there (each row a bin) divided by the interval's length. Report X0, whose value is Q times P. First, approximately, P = 50.3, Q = 45.2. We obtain 2274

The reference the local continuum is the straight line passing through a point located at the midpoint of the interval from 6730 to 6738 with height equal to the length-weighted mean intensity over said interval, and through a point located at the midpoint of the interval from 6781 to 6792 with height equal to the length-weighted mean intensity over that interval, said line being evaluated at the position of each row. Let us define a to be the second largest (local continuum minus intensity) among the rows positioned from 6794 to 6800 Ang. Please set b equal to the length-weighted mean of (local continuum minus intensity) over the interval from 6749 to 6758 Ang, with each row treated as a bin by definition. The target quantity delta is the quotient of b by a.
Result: -1.2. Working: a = 2.9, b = -3.5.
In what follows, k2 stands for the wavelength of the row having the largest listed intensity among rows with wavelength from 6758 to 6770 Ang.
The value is 6758.81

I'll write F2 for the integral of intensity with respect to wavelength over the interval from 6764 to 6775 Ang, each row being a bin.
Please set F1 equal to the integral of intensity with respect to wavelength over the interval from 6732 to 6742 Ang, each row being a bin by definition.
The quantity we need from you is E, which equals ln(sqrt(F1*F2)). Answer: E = 6.19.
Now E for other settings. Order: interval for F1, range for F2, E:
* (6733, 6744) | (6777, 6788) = 6.26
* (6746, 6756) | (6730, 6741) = 6.24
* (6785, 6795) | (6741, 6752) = 6.26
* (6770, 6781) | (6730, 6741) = 6.25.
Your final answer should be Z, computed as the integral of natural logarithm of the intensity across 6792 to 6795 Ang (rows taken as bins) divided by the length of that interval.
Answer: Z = 3.91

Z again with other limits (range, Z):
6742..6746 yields 3.84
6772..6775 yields 3.84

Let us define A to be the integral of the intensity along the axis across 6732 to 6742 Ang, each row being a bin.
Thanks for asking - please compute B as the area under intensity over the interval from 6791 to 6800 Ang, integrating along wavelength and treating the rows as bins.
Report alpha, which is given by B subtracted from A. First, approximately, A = 446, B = 417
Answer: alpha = 29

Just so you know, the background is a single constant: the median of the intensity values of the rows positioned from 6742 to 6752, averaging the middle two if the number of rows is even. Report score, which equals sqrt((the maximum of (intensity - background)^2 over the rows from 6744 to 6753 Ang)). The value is 11.5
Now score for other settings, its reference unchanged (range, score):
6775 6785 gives 11.4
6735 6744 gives 6.1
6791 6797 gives 5.4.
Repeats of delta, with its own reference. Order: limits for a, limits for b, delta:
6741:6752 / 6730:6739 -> 0.1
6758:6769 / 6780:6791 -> -0.3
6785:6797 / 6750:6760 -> -1.0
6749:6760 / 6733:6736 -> 1.5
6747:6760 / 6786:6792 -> -1.8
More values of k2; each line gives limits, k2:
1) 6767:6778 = 6777.51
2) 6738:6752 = 6749.48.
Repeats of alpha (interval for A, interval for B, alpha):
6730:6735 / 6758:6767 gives -211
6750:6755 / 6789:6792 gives 104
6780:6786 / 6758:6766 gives -108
